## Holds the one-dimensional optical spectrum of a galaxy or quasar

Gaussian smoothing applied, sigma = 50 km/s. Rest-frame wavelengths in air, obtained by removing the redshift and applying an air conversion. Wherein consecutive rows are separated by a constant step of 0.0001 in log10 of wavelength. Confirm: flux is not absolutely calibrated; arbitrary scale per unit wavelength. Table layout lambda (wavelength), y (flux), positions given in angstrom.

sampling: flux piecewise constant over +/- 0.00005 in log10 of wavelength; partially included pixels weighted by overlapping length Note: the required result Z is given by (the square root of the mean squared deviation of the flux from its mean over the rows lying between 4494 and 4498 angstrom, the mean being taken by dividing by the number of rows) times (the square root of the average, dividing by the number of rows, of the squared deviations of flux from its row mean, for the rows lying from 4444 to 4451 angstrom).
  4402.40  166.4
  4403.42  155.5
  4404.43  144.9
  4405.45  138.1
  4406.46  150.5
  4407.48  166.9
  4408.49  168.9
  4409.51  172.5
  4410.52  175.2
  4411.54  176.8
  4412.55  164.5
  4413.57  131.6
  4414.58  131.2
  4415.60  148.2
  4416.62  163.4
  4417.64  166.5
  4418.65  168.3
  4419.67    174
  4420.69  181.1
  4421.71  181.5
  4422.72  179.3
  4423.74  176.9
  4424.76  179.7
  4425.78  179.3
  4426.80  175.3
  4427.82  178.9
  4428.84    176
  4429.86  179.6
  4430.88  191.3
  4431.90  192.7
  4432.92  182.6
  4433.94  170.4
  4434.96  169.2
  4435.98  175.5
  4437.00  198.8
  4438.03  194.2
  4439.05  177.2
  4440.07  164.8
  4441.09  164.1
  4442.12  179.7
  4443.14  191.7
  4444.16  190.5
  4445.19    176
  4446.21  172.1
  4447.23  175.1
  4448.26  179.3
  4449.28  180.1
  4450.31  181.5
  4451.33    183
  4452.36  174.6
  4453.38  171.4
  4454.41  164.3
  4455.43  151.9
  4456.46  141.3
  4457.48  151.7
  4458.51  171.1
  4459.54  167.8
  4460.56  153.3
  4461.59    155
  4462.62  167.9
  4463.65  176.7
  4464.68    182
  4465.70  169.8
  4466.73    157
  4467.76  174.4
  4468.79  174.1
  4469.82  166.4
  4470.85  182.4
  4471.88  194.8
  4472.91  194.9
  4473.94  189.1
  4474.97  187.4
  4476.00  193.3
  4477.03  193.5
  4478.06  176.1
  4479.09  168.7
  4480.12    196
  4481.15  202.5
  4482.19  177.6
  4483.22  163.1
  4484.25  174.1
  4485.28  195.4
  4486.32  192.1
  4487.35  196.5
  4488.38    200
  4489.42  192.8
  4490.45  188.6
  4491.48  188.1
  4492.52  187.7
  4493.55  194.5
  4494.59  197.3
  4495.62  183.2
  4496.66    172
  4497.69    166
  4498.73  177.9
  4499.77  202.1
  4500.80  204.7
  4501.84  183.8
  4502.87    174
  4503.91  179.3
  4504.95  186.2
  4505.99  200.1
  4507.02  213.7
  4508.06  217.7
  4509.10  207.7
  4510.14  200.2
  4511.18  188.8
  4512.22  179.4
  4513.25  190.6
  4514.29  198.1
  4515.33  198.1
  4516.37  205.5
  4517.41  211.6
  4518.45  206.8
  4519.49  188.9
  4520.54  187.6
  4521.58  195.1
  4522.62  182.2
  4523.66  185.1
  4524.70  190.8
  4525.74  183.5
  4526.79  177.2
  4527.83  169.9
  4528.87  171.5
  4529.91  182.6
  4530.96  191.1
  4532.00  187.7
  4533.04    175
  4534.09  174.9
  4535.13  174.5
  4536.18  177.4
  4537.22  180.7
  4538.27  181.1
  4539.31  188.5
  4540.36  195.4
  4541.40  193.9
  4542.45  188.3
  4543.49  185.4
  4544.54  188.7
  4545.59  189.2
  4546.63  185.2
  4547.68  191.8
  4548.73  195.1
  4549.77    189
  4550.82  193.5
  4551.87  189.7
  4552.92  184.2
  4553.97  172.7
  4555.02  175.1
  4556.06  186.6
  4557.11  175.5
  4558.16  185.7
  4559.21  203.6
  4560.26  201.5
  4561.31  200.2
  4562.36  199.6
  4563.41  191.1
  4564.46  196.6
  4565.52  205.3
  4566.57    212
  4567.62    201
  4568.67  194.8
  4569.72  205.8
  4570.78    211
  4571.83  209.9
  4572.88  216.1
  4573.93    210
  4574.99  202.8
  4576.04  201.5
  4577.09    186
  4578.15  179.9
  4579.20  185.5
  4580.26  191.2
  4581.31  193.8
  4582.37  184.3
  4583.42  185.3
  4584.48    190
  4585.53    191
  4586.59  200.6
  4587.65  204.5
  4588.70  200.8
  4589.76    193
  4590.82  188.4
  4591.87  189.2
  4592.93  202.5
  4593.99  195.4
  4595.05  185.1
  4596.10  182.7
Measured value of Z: 66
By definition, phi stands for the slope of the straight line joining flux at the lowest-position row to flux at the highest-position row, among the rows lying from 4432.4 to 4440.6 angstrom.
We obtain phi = -2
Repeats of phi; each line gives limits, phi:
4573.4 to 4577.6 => -8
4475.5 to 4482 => 2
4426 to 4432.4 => 3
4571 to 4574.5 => 0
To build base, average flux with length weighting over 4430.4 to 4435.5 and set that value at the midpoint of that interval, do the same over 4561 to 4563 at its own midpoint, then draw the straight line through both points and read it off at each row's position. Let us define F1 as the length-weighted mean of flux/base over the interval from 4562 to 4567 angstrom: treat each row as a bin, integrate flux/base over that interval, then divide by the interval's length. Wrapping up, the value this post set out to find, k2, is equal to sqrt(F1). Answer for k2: 1.00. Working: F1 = 1.00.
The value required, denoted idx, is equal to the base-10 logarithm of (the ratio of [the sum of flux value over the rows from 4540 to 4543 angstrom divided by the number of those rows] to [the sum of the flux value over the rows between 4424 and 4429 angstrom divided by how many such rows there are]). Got 0.034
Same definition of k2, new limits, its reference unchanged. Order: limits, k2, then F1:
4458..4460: 0.96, 0.91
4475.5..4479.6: 0.99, 0.98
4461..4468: 0.95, 0.91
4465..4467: 0.95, 0.90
